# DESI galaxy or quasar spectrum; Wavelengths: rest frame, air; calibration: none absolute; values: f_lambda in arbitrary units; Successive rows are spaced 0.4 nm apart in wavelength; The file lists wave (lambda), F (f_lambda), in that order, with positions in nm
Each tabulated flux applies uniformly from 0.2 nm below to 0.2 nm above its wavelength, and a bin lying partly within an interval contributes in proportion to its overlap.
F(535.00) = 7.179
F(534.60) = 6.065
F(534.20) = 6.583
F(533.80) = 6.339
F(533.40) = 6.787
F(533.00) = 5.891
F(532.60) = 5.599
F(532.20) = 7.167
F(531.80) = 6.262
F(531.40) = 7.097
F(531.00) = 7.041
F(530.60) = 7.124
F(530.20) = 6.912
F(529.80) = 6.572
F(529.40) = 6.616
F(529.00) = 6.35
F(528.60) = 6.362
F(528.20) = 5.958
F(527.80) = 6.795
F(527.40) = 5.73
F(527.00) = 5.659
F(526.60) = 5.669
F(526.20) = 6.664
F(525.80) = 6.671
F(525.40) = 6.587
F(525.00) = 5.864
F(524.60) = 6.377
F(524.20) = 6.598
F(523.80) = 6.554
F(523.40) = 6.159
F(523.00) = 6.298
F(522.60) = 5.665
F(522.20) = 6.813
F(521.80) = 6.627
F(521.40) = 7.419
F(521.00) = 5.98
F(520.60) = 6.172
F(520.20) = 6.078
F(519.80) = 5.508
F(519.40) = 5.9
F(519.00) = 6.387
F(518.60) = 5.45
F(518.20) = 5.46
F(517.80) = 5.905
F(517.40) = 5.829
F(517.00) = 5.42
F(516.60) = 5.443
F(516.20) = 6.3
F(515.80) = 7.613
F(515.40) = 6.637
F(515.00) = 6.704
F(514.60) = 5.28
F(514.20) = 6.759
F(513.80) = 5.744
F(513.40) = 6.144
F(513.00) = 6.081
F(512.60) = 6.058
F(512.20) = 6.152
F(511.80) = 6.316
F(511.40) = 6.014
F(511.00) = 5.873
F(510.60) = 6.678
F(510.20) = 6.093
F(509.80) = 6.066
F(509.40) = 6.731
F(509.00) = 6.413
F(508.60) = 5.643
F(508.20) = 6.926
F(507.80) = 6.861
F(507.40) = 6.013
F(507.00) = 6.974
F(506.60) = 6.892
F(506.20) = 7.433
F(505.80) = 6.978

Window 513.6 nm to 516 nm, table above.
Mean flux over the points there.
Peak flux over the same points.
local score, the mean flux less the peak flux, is -1.2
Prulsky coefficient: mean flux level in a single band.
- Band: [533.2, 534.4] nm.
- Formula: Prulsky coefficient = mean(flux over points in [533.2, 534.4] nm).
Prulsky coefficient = 6.57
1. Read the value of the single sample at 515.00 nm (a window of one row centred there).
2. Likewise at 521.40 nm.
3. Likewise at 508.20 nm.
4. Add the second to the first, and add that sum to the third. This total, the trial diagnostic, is 21.0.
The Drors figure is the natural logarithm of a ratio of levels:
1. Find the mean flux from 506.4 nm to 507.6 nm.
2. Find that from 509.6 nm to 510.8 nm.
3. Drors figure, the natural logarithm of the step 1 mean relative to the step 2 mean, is 0.05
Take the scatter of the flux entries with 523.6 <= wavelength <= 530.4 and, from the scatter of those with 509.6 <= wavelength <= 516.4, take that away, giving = 0.10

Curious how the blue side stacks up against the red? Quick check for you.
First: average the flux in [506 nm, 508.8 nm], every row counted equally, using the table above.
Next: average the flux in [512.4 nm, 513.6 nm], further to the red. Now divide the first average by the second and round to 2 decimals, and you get 1.10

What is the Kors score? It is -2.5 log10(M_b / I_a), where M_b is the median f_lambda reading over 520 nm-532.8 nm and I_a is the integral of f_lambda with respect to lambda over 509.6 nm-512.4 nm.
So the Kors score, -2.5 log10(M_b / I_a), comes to 1.1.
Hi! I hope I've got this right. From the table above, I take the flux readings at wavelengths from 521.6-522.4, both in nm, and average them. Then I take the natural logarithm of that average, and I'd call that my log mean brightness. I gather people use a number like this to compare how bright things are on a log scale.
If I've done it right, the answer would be 1.91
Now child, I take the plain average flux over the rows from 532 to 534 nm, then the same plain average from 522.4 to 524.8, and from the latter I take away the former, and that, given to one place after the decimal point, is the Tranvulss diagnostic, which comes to -0.1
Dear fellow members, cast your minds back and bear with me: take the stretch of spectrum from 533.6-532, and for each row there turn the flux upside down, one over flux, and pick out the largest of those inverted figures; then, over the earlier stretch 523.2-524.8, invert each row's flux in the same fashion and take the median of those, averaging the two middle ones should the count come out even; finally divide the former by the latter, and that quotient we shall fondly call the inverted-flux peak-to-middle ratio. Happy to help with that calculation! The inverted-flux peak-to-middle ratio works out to 1.15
